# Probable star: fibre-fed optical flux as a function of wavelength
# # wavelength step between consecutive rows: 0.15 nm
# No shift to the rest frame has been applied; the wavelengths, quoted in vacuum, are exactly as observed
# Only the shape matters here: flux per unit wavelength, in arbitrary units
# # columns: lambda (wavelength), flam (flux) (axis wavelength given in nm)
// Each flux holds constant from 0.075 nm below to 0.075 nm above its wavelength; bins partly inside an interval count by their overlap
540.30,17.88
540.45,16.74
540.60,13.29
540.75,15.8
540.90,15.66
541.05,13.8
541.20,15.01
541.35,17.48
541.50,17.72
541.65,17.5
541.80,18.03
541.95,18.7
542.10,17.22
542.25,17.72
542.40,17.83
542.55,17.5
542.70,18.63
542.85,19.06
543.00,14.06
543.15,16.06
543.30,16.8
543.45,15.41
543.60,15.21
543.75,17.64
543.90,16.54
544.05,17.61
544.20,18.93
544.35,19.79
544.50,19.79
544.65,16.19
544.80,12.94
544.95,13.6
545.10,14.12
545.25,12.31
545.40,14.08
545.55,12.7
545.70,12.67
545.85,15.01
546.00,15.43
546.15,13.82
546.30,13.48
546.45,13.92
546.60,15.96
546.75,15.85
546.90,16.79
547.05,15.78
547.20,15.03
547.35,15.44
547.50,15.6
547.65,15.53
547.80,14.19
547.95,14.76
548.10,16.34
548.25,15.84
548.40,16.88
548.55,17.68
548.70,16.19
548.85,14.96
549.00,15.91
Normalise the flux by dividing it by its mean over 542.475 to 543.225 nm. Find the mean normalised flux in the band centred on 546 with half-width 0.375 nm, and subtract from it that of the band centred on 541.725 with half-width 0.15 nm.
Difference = -0.22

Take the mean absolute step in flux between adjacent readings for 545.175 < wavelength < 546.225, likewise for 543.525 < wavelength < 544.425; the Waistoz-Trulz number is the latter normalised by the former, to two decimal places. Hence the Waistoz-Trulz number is 1.08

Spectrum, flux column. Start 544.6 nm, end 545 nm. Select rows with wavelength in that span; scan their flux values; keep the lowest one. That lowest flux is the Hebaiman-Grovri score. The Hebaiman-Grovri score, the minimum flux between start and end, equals 12.94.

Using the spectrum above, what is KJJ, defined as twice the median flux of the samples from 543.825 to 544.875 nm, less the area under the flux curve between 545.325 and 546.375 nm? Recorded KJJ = 20.6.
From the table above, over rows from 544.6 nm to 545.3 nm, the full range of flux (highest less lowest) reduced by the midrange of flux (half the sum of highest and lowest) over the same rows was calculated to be -10.4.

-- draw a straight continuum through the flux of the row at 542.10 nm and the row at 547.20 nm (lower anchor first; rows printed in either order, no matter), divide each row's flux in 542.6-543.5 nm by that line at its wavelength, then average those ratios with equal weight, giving 0.99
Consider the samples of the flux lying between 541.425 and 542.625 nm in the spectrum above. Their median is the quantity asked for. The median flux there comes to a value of 18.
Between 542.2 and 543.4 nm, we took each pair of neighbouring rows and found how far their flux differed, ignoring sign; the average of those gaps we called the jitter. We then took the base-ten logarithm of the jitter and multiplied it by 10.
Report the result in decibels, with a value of 1.4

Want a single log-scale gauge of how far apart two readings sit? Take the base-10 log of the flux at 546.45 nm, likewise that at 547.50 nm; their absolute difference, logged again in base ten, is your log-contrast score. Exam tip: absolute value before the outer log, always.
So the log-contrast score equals -1.31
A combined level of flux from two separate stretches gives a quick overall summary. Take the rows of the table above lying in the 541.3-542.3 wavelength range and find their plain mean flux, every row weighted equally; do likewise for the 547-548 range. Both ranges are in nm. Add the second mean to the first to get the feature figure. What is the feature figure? 33.0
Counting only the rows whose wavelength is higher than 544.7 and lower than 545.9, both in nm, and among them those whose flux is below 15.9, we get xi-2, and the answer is 8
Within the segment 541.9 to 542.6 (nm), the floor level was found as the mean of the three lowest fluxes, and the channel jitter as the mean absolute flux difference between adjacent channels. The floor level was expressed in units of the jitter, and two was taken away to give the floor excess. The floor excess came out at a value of 26.9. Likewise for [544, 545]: 6.8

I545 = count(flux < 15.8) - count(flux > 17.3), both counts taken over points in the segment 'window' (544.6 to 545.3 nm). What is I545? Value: 4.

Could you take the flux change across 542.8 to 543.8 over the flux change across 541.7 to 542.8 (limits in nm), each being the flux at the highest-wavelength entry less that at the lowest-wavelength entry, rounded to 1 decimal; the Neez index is -2.4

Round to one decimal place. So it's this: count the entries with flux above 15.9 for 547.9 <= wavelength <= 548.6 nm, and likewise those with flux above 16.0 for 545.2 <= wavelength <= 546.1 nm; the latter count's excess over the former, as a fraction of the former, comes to -1.0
